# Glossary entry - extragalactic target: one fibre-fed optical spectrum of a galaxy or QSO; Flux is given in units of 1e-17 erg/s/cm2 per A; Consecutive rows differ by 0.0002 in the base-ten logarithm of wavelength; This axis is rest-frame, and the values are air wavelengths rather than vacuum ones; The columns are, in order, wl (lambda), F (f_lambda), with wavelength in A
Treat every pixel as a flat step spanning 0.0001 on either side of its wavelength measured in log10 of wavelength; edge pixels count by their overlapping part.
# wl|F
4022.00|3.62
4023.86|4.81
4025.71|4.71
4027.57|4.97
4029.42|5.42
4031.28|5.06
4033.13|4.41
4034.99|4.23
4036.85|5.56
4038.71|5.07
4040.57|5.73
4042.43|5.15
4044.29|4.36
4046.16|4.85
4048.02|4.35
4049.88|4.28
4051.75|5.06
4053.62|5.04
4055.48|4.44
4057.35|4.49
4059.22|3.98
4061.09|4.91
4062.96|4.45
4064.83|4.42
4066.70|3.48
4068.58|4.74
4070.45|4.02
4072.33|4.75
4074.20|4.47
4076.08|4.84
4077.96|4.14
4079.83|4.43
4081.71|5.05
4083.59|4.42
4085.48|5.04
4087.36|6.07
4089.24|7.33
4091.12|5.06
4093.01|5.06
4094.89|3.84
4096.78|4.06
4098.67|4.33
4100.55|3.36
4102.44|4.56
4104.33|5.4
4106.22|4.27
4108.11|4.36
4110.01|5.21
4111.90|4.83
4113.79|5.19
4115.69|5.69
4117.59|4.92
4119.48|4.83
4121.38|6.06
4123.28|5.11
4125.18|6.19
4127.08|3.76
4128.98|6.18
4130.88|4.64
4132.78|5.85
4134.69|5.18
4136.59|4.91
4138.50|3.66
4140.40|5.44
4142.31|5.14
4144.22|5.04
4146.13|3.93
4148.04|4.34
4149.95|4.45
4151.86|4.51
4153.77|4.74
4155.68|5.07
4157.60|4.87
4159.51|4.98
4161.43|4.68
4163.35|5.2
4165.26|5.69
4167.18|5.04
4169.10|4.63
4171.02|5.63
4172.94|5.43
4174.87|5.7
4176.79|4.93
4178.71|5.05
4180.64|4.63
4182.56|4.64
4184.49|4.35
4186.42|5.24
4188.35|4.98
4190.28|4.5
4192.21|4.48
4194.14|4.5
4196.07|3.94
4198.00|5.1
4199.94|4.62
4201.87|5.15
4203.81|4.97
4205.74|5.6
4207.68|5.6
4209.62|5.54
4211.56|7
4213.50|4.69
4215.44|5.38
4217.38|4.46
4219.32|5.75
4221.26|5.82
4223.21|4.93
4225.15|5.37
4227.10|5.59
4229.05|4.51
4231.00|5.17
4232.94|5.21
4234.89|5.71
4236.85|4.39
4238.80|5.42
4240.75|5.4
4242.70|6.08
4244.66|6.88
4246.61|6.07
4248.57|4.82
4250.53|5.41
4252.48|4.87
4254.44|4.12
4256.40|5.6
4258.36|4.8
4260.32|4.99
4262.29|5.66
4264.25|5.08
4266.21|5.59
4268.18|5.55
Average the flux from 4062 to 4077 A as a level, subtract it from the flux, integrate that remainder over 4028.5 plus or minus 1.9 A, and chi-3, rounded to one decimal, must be 3.0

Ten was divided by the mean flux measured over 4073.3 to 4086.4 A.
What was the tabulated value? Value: 2.16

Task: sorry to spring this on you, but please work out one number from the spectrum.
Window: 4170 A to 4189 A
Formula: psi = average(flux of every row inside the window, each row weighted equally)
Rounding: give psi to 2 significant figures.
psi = 5.1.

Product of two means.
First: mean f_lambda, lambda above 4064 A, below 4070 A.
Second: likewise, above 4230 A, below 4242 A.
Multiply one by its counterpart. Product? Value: 22.0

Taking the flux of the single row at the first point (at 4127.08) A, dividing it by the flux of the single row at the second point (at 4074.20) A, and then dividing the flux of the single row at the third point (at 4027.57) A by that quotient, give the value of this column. 5.9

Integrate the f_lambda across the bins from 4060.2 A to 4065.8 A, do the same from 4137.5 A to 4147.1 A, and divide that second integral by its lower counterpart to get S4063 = 1.7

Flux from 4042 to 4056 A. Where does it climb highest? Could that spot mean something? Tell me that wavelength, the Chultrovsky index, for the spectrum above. 4042.43 A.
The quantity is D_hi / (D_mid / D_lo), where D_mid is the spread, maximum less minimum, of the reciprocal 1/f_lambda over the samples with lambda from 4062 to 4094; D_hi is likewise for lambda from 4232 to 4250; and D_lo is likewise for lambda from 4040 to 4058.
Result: 0.032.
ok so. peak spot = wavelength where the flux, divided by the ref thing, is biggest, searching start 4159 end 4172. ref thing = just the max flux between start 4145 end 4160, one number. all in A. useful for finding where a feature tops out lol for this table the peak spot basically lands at 4165.26 A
